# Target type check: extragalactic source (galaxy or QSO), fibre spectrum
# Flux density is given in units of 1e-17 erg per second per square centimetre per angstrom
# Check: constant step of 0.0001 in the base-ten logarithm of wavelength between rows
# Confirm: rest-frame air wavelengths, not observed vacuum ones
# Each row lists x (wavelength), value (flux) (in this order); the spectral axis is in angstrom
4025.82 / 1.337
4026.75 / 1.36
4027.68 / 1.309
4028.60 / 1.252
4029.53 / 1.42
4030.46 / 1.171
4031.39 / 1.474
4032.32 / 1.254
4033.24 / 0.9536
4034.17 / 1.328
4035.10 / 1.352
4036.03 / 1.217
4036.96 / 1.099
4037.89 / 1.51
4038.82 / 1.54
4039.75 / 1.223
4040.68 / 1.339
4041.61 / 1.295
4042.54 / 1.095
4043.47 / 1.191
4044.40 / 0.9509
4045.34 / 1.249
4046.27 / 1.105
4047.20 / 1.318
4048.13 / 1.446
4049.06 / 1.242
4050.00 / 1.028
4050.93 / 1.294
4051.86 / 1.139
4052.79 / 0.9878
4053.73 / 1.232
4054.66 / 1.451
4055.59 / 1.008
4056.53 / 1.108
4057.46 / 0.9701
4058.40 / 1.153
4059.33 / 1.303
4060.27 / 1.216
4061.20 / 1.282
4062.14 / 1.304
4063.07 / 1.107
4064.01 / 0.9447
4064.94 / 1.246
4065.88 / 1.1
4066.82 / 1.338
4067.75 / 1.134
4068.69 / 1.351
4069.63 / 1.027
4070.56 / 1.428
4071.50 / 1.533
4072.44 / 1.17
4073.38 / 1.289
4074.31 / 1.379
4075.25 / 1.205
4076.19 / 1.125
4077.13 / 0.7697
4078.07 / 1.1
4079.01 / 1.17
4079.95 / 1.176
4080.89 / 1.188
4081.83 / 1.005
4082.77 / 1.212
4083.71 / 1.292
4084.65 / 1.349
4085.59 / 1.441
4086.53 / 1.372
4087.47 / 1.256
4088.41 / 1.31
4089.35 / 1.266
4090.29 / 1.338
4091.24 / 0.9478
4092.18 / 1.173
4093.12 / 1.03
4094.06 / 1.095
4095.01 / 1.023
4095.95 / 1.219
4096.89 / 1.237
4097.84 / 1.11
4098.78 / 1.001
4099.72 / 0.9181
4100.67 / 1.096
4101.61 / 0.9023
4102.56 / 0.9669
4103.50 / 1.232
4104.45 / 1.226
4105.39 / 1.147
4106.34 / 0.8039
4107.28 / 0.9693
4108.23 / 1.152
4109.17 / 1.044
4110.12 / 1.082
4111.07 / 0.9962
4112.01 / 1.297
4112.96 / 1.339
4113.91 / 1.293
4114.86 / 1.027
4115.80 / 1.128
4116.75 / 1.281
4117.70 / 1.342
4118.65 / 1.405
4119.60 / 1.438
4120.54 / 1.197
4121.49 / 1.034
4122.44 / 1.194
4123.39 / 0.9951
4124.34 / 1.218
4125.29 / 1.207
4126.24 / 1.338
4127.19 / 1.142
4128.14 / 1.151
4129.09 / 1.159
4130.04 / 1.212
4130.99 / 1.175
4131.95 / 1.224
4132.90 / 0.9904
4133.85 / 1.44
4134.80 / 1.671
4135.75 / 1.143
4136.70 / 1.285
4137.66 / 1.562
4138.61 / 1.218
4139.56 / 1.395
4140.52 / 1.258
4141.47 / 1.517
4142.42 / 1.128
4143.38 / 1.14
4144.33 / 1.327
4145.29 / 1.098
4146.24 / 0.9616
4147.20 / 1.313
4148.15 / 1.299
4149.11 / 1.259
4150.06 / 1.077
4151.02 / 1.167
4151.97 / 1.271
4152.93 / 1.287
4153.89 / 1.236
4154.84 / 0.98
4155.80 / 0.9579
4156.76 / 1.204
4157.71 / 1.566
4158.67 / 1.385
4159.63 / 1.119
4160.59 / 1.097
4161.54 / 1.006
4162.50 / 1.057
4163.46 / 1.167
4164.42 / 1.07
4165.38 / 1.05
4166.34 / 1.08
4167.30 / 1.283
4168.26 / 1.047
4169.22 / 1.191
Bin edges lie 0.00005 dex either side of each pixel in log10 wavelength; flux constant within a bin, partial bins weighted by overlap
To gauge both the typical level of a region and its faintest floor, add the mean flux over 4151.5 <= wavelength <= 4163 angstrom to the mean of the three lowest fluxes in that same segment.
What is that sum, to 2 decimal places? 2.16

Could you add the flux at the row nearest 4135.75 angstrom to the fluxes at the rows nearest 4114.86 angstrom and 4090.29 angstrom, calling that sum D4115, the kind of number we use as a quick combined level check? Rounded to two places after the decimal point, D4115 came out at 3.51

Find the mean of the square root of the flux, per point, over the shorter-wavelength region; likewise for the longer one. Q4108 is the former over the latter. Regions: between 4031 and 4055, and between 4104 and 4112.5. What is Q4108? 1.07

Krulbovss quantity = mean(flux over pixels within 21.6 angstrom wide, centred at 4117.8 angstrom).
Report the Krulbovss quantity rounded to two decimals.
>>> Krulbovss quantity 1.19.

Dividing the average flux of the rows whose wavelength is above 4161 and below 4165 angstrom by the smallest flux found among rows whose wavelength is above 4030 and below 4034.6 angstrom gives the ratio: 1.1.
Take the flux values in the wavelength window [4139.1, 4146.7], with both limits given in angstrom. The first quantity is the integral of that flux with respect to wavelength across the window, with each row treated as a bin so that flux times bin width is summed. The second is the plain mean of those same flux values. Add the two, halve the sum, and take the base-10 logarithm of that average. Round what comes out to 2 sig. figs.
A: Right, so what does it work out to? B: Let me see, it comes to 0.72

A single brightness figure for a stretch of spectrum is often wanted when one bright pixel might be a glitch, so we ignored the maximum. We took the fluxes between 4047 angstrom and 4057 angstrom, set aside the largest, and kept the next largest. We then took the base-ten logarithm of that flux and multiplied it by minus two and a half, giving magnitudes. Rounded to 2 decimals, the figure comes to -0.40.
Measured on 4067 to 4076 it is -0.39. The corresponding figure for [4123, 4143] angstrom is -0.48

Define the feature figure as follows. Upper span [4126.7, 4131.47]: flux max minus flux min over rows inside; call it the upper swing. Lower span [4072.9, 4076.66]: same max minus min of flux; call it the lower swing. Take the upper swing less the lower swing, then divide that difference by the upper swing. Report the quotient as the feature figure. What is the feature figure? -2.6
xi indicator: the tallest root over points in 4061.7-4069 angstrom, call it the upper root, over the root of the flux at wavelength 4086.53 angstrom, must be 0.99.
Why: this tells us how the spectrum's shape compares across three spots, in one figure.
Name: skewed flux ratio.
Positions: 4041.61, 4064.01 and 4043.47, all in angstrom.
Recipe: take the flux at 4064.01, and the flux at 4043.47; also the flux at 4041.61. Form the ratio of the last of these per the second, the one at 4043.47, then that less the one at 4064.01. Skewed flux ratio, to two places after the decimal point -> 0.14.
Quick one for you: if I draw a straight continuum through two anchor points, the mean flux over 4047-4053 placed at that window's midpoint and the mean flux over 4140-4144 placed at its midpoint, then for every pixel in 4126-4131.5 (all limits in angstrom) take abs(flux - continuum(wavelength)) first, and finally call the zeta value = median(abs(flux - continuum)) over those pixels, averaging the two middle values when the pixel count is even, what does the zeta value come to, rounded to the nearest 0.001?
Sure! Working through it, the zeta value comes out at 0.090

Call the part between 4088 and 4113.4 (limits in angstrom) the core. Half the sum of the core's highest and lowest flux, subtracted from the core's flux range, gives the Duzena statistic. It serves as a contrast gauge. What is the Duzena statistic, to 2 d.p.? -0.54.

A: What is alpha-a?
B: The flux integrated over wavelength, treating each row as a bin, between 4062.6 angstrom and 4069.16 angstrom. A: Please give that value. 7.7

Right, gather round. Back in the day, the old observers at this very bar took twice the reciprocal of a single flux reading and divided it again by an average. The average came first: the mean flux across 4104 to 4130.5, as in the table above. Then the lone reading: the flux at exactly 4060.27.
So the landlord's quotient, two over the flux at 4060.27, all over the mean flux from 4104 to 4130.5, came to 1.4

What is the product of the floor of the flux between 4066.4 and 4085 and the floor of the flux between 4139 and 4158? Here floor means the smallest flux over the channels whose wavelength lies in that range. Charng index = 0.74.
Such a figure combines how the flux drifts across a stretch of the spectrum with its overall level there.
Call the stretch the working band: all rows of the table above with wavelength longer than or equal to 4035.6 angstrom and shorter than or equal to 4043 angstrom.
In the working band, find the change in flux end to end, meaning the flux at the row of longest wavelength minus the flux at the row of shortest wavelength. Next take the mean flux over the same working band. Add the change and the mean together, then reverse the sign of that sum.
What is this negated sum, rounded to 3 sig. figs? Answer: -1.17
